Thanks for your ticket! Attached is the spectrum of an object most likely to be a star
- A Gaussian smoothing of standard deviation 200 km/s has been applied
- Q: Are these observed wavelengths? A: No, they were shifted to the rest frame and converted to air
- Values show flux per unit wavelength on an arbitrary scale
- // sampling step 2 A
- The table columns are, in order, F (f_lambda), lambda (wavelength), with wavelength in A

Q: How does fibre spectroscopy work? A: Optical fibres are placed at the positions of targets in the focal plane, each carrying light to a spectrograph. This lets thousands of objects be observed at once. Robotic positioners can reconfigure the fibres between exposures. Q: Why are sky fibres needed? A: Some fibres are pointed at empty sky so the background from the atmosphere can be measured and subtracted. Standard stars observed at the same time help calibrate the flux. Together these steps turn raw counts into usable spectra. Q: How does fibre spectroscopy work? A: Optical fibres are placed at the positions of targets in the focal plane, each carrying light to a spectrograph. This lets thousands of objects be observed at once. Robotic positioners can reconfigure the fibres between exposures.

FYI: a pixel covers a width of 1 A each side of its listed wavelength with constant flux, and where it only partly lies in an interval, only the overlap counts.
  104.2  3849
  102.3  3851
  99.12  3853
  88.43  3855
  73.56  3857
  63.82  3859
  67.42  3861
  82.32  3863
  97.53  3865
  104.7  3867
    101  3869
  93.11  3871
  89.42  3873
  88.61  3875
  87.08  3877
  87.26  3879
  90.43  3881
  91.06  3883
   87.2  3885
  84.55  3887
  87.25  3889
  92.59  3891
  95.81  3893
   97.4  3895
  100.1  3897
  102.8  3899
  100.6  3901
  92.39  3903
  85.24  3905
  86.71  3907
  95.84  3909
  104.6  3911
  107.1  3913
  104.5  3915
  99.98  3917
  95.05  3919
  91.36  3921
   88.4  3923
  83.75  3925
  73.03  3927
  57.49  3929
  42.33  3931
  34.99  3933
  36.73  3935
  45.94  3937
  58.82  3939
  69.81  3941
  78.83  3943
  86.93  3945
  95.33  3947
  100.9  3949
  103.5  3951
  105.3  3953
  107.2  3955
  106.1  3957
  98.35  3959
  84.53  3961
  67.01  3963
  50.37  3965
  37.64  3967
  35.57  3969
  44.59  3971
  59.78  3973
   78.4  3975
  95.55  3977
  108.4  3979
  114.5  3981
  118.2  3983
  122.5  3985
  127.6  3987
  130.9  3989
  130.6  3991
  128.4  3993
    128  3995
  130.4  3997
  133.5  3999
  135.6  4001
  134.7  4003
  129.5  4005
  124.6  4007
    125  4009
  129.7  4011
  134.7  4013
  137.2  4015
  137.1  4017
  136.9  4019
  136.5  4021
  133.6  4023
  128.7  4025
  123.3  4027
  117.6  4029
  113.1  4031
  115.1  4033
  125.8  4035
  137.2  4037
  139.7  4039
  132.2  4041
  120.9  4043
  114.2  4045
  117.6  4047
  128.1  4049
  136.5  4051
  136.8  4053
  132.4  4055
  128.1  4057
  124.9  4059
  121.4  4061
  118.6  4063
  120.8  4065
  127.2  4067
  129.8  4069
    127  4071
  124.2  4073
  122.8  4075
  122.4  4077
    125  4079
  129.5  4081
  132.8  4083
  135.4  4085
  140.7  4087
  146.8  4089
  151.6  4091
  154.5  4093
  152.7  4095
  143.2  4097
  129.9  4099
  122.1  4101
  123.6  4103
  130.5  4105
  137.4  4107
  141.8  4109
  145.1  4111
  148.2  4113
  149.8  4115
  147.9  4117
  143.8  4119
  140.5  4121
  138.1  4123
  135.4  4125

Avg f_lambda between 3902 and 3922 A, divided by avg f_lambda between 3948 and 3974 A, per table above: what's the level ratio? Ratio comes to 1.3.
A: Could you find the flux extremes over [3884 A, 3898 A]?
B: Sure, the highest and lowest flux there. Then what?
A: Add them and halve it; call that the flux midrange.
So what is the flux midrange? 92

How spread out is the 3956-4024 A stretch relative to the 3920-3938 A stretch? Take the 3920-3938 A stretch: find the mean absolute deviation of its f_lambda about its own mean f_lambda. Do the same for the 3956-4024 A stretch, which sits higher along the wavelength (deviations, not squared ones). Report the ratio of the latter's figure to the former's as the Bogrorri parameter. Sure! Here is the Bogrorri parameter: 1.3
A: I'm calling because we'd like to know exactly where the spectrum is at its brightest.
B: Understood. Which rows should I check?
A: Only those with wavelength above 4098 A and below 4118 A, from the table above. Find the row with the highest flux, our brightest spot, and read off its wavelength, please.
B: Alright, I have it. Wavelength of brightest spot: 4115 A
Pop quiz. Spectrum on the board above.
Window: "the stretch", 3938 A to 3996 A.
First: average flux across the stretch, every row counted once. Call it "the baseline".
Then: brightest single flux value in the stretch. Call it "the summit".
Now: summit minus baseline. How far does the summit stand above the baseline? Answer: 39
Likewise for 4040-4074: 11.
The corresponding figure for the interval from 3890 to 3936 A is 22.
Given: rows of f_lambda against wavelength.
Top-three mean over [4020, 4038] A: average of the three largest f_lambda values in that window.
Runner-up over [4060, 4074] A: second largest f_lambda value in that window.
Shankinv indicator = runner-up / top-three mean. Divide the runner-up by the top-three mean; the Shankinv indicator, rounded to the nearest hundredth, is 0.94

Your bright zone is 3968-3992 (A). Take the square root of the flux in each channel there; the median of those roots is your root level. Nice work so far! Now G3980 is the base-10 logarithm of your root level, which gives 1.023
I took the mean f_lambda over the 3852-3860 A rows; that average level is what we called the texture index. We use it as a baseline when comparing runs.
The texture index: 81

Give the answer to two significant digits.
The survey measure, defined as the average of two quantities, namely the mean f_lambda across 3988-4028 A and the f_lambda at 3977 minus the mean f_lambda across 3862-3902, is 67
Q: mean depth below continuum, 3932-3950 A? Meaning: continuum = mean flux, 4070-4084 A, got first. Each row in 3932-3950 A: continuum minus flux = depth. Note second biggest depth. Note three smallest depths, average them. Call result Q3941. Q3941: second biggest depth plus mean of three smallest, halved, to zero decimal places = 61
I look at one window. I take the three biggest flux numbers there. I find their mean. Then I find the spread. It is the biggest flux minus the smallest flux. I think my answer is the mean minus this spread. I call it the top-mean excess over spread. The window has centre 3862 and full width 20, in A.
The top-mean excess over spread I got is 61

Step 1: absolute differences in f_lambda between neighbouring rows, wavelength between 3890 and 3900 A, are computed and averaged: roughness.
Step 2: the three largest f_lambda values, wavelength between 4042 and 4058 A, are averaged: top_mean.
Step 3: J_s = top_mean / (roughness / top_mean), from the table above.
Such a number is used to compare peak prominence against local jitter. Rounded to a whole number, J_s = 7165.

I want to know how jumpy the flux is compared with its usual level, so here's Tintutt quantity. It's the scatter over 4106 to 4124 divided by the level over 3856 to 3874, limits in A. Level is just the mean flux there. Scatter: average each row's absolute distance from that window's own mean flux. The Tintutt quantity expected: 0.043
